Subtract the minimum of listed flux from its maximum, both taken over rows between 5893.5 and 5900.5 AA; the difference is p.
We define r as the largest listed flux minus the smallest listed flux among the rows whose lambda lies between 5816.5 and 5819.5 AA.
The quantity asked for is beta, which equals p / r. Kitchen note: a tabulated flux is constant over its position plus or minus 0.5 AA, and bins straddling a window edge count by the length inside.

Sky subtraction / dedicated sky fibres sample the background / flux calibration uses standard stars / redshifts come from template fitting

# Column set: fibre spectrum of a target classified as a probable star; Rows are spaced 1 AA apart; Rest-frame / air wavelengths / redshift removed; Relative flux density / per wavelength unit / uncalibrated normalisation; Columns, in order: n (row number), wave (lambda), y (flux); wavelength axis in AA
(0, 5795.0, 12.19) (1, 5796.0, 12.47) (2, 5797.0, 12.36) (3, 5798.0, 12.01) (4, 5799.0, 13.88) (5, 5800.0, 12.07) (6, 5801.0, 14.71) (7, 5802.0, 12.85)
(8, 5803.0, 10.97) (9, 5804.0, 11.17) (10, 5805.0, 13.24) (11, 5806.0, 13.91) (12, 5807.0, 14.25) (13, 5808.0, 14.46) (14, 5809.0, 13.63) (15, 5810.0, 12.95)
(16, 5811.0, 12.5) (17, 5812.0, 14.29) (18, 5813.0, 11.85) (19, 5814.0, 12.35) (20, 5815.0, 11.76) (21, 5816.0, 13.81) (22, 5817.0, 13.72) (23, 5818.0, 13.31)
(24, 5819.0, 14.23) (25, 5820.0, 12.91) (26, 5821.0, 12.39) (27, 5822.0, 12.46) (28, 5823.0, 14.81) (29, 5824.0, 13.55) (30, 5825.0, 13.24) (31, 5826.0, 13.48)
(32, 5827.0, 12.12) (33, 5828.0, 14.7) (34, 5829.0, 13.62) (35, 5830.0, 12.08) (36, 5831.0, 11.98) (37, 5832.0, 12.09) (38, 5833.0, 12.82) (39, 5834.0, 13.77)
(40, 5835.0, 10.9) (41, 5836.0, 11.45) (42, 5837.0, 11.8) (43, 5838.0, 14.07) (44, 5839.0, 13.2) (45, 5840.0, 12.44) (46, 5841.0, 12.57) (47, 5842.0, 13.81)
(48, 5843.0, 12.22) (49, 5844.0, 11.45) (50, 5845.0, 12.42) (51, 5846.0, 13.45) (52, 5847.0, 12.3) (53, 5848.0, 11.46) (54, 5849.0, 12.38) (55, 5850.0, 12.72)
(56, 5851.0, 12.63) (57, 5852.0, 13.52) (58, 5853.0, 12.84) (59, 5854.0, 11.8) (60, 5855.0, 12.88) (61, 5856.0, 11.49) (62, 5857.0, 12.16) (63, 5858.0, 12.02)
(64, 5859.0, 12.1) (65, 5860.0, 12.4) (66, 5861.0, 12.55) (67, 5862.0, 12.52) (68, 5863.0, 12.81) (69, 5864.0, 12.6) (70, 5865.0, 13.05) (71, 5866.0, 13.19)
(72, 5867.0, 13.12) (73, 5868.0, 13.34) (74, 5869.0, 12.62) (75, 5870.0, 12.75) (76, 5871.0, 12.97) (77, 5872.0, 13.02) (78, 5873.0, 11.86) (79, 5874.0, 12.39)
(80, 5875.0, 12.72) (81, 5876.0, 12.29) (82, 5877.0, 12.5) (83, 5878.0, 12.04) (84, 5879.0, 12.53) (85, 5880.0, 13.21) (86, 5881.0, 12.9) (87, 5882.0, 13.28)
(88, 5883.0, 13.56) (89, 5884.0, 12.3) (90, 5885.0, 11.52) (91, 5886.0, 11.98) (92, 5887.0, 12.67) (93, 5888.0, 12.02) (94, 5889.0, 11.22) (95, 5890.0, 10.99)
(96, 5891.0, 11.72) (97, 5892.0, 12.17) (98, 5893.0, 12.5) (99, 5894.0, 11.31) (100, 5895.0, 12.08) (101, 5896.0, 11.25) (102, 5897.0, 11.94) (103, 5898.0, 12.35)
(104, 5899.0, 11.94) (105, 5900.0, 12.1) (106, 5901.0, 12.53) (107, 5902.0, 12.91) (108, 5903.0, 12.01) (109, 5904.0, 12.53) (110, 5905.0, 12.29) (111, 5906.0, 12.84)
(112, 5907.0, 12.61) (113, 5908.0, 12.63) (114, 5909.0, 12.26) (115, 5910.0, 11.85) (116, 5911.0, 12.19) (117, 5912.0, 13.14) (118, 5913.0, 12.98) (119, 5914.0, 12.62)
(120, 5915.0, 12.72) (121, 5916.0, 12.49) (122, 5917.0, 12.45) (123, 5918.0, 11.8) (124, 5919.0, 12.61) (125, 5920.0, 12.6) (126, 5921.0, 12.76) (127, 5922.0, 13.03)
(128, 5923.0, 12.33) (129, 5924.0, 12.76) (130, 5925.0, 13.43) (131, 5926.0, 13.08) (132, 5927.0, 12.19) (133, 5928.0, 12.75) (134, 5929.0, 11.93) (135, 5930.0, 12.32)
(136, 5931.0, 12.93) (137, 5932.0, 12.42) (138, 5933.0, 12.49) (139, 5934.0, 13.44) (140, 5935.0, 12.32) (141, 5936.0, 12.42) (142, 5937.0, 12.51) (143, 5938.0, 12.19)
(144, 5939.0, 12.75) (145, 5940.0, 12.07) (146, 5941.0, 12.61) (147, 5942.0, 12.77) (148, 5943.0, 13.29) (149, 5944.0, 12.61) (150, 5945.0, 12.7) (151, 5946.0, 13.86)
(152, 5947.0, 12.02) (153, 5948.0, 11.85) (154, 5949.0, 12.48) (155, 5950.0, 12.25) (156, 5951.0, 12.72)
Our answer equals 1.2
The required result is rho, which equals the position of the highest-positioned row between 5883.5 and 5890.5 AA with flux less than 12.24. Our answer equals 5890.0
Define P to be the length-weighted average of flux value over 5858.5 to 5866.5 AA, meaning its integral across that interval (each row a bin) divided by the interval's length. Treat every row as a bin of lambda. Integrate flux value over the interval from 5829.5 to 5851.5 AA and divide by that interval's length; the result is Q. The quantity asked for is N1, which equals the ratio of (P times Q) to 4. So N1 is 39.4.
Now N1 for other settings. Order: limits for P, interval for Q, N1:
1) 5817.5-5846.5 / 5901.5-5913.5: 40.3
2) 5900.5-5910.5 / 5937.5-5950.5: 39.1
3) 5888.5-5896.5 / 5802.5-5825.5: 38.2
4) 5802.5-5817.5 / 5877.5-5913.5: 39.9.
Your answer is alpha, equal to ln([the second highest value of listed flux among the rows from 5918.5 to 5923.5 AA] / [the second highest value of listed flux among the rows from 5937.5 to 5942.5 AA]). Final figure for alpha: 0.001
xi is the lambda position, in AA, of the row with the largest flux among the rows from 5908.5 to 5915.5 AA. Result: 5912.0 AA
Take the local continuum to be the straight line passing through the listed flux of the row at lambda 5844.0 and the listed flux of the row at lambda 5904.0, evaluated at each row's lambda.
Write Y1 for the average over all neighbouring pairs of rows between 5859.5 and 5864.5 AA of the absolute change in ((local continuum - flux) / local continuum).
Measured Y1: 0.014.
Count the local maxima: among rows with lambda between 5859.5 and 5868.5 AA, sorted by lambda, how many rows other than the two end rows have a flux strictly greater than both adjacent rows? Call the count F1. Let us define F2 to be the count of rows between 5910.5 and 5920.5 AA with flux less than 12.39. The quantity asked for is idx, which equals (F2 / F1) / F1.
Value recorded 0.2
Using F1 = 3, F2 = 2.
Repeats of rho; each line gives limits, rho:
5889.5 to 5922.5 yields 5918.0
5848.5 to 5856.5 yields 5856.0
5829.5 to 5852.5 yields 5848.0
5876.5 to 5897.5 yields 5897.0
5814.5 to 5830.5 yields 5830.0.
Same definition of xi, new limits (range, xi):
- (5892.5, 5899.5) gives 5893.0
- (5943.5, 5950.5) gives 5946.0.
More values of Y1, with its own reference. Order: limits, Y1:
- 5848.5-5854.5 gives 0.053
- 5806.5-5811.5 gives 0.051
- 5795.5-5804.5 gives 0.126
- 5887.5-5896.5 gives 0.054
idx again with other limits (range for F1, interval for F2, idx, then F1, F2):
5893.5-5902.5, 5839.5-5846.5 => 0.5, 2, 2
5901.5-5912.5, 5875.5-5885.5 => 0.4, 3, 4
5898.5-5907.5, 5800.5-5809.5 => 0.2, 3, 2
